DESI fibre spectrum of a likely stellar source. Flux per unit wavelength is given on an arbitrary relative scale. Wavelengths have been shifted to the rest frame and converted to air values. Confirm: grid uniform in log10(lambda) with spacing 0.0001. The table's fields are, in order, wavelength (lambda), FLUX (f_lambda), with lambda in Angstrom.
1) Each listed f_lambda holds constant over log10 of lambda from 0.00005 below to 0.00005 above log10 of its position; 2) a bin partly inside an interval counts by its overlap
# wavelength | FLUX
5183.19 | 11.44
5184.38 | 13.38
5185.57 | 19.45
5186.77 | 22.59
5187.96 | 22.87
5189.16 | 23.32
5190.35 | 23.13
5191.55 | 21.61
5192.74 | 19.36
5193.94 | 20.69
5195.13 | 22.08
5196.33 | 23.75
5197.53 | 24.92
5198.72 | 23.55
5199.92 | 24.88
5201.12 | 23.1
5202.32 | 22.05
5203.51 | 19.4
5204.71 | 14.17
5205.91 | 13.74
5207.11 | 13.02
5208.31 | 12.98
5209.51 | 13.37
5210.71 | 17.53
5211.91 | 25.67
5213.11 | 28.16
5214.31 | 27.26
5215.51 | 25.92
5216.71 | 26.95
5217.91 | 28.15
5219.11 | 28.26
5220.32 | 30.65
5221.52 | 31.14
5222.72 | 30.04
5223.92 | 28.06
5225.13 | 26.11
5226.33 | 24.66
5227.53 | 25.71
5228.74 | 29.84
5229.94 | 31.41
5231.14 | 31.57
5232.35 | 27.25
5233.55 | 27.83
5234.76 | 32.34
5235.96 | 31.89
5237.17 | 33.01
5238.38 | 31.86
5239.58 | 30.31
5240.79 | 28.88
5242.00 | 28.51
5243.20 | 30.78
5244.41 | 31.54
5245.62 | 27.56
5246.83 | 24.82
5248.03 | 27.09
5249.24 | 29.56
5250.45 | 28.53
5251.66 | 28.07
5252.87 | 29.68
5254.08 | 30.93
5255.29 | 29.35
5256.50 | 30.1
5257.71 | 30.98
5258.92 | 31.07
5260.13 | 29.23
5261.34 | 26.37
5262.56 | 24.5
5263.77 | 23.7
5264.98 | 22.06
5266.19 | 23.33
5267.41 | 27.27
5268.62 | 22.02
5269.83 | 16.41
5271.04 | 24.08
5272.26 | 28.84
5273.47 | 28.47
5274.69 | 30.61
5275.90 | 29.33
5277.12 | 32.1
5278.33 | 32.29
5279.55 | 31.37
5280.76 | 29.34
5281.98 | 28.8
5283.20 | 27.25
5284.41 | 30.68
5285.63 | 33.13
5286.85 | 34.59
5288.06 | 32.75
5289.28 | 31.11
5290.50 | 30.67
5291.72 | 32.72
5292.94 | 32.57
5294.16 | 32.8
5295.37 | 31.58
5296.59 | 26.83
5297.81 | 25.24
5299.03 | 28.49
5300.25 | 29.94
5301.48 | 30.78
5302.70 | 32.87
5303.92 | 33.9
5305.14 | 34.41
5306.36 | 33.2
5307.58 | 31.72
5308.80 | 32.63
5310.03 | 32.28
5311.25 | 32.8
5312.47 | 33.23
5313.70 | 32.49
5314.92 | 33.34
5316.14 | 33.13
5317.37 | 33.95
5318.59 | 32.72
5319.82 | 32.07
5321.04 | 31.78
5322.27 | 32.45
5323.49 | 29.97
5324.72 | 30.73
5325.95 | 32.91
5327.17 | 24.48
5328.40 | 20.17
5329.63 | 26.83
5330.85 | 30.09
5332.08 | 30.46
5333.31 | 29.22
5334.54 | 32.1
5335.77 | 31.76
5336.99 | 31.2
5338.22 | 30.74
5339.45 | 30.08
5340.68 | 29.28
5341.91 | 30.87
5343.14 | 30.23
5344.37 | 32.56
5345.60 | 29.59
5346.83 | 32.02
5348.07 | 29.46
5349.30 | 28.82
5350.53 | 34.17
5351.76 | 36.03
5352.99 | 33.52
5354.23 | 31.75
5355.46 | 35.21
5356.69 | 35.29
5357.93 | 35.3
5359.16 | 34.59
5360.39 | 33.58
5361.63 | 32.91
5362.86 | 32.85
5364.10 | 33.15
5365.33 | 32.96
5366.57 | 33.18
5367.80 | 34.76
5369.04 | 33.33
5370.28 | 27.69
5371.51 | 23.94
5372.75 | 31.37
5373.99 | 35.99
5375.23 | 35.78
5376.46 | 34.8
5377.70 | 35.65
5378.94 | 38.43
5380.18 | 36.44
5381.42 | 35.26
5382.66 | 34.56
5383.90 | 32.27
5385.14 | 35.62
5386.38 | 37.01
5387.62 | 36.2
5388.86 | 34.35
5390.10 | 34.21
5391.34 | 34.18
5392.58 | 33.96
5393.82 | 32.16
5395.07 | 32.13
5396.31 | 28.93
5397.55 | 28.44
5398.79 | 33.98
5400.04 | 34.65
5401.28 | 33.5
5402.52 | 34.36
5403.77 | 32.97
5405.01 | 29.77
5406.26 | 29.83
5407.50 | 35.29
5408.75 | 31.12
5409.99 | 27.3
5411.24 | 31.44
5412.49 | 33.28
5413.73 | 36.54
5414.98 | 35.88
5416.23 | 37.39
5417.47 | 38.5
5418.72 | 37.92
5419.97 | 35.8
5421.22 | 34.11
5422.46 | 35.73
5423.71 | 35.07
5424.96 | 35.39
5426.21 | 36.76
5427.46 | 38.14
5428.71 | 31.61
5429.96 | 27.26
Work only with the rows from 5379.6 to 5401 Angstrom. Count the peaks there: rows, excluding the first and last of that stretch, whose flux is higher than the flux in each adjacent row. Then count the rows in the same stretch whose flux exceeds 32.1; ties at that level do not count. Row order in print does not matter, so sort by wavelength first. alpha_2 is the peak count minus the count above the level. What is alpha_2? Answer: -14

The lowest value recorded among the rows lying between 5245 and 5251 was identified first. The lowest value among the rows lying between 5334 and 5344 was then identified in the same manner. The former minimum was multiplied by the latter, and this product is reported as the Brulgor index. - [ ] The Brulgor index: 727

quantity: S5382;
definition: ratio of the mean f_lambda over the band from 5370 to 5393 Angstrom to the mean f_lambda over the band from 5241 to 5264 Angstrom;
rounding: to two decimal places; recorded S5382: 1.19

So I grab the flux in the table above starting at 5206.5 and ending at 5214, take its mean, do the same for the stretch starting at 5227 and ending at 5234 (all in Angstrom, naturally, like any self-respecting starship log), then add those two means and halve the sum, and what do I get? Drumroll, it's 24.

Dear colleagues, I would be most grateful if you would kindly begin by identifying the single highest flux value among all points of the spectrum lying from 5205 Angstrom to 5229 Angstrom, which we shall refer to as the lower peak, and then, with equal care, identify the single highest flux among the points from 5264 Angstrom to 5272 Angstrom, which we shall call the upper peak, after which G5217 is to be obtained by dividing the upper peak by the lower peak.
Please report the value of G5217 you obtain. 0.88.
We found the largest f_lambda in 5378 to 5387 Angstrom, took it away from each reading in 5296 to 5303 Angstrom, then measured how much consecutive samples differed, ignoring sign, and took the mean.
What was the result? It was 1.8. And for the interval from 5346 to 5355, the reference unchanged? 2.4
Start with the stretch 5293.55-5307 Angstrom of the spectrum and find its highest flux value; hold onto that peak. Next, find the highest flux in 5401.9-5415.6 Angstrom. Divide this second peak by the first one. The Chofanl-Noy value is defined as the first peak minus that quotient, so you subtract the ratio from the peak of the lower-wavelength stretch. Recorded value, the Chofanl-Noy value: 33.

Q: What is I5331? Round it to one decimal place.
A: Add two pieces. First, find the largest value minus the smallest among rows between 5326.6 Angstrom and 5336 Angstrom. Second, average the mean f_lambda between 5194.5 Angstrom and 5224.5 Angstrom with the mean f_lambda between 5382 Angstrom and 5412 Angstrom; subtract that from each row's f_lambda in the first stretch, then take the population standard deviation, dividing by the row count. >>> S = 15.8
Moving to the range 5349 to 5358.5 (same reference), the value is 9.5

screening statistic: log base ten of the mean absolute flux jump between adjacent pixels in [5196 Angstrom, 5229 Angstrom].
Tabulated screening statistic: 0.27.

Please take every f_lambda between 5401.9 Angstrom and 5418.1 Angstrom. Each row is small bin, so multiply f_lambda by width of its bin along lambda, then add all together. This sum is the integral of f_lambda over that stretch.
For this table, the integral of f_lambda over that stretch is 540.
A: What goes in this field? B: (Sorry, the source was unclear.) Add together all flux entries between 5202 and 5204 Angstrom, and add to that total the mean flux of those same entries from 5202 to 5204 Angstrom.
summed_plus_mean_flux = 62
